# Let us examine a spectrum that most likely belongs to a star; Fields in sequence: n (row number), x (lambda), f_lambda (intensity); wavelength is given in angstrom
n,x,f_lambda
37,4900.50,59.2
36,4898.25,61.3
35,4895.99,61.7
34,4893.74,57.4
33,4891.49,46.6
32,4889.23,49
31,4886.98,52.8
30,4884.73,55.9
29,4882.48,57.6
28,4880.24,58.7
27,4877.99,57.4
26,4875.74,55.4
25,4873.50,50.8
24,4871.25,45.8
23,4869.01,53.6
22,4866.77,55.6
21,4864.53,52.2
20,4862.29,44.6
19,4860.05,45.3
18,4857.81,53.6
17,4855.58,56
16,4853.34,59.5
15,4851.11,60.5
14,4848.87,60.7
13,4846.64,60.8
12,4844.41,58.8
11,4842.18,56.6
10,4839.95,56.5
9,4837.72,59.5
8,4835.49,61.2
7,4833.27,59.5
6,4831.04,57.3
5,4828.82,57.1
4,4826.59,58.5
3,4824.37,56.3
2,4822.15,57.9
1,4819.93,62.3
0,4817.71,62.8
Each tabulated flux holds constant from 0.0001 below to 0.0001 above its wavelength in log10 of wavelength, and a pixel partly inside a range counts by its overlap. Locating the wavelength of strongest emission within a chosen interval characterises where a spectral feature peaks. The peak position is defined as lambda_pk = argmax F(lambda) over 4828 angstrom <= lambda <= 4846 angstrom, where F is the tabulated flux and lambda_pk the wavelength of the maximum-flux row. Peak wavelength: 4835.49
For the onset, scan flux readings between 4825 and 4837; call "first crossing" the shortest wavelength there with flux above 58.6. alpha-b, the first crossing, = 4833.27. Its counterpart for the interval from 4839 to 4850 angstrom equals 4844.41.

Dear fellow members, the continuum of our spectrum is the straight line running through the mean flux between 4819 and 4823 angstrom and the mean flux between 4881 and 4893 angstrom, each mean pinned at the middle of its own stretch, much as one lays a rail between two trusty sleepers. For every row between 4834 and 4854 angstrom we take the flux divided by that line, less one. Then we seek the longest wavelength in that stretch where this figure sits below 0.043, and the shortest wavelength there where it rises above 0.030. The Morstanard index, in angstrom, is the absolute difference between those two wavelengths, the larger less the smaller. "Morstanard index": 8.9 angstrom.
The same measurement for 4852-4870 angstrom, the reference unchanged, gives 15.7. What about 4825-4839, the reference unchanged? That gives 2.2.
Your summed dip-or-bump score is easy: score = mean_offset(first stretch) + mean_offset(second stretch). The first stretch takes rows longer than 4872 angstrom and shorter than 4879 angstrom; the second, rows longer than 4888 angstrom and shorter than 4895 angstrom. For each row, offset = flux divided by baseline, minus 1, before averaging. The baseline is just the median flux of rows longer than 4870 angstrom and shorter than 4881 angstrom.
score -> -0.10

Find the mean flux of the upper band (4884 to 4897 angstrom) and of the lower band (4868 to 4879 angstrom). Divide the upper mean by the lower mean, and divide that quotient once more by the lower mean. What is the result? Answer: 0.0195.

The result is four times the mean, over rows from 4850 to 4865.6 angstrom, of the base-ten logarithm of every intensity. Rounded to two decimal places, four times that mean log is 6.89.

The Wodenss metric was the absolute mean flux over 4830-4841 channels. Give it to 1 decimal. 58.8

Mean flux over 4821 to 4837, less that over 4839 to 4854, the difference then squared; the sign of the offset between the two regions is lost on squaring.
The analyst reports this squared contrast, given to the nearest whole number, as 1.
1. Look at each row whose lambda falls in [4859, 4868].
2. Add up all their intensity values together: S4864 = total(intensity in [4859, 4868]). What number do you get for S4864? 198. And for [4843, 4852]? 241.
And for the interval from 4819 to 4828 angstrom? 235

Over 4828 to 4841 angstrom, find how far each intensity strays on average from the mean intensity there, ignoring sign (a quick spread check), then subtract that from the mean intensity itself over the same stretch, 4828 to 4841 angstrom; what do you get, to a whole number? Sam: 57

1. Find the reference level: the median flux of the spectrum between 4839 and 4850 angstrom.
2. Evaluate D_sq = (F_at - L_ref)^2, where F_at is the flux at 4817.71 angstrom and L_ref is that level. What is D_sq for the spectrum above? 16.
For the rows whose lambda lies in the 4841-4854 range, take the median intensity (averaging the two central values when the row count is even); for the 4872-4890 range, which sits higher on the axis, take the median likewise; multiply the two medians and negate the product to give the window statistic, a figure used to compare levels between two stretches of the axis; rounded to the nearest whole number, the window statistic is -3339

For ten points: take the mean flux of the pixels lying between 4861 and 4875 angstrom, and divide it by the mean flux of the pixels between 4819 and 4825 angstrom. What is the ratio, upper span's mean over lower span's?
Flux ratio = 0.86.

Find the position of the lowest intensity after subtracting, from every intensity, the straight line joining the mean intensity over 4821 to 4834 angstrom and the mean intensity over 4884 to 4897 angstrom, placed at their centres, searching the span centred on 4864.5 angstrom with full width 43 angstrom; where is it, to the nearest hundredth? 4862.29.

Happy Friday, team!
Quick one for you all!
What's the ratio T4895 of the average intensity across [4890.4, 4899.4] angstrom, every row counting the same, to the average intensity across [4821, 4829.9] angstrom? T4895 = 0.99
